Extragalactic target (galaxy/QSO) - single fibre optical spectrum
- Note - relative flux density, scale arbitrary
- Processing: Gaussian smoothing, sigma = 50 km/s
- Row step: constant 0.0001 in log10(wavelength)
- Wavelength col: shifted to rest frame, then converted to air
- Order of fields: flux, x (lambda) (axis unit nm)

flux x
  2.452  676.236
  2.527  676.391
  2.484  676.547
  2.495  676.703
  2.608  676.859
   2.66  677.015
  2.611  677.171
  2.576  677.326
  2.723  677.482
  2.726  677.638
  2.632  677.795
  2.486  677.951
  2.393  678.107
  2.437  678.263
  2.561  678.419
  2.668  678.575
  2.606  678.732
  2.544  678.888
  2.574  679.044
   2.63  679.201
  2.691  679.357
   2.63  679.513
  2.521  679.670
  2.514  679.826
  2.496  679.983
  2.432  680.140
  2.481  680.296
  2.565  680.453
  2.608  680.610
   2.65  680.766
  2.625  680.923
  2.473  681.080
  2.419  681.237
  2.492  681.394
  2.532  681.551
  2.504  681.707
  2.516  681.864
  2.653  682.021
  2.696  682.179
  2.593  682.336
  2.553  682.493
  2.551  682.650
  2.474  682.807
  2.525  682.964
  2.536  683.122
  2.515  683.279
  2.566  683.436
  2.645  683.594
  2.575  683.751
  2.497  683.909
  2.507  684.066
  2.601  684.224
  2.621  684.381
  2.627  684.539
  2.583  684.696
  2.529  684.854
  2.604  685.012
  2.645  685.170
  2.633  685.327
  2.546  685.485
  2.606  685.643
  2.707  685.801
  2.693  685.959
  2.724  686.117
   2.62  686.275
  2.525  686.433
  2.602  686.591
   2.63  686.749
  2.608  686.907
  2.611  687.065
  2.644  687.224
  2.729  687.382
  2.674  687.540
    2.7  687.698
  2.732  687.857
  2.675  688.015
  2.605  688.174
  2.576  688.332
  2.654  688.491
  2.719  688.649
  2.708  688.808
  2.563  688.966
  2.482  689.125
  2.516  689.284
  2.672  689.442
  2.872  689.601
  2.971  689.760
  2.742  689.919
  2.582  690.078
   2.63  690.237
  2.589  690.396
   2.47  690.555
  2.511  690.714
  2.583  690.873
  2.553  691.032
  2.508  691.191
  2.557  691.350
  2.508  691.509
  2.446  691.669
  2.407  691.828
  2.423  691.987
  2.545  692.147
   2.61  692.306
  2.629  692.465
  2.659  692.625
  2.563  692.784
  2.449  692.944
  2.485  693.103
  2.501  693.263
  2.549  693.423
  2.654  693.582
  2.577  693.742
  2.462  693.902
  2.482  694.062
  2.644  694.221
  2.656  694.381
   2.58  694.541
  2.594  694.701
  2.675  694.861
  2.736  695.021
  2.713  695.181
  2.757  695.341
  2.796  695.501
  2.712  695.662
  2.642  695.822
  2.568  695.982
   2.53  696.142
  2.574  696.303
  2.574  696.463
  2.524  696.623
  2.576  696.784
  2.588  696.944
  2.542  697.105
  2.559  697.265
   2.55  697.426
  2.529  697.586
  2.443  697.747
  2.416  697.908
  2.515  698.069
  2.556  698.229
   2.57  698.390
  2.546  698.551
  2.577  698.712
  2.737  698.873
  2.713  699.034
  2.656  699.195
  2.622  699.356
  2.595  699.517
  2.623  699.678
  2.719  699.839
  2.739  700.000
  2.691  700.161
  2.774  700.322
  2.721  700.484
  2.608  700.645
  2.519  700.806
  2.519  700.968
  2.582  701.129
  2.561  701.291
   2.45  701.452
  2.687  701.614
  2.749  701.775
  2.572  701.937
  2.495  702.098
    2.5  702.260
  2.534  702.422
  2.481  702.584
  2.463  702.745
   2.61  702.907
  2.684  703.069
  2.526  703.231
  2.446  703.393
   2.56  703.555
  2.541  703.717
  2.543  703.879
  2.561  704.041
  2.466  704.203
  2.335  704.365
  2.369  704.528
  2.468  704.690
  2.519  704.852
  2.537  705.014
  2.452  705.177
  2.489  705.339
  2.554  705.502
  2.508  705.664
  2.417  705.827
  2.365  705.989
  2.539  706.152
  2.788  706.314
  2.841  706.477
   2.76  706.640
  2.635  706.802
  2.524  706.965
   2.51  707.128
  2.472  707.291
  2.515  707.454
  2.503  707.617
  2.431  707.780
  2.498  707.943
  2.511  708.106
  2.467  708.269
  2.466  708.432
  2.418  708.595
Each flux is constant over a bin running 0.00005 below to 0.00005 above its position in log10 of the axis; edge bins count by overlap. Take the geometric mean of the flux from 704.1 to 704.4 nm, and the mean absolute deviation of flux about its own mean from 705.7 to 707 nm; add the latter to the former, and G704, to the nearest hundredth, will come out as 2.55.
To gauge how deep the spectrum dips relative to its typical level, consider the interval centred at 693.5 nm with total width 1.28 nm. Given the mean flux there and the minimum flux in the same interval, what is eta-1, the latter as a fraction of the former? 0.972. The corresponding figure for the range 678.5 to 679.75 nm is 0.967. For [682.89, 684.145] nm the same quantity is 0.981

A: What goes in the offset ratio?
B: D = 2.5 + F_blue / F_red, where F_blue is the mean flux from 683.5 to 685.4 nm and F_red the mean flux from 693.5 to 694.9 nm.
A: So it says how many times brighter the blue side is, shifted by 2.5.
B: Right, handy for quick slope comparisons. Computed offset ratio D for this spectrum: 3.50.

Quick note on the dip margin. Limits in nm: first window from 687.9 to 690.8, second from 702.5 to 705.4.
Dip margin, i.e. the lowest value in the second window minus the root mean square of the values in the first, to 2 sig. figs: -0.31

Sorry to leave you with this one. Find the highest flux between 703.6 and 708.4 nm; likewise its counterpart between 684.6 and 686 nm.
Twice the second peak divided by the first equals 1.91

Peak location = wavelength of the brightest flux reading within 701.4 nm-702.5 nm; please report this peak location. 701.775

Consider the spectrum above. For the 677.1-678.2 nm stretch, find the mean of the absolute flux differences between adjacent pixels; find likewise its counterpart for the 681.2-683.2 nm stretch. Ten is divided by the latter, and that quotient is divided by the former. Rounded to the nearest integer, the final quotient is 2253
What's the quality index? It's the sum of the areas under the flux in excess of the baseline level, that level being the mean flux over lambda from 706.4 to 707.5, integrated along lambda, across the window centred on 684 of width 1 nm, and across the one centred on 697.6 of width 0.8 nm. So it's -0.12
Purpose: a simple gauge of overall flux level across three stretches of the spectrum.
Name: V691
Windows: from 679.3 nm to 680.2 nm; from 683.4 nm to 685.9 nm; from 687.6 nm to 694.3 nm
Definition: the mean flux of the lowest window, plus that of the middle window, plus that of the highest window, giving 7.73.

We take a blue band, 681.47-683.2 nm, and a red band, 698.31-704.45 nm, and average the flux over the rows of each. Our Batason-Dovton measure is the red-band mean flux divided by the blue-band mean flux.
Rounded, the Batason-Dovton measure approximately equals 1.01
